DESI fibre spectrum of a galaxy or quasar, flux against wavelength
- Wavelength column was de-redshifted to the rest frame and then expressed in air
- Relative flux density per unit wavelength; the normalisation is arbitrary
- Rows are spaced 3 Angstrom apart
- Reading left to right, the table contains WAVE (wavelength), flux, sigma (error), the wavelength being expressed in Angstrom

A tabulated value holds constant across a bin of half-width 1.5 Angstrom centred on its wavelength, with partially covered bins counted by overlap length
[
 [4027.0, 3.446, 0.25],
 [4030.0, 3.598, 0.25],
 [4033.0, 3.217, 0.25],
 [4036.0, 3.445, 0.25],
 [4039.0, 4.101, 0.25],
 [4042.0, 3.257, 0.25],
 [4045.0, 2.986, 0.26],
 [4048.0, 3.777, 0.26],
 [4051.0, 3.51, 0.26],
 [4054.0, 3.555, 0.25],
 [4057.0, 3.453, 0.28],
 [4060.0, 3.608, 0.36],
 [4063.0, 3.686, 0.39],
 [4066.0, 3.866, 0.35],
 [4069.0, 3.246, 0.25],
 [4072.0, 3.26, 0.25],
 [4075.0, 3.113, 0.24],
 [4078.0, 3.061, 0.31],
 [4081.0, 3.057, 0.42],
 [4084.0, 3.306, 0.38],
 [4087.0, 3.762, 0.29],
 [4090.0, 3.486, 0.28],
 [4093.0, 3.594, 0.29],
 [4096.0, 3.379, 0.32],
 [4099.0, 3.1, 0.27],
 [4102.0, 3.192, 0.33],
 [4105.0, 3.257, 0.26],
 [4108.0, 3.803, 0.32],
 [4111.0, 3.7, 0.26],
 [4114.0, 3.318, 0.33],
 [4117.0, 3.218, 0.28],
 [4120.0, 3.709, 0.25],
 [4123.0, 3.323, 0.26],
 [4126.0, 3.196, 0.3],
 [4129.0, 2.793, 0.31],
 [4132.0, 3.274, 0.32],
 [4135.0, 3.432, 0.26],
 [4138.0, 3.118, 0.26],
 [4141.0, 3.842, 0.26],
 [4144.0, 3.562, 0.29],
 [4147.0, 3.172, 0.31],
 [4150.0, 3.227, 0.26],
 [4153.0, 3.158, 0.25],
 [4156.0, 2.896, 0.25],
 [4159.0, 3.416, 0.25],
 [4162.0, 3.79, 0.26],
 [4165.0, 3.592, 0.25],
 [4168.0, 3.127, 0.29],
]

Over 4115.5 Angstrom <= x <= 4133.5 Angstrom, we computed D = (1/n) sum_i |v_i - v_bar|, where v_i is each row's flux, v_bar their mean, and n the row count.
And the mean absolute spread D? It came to 0.183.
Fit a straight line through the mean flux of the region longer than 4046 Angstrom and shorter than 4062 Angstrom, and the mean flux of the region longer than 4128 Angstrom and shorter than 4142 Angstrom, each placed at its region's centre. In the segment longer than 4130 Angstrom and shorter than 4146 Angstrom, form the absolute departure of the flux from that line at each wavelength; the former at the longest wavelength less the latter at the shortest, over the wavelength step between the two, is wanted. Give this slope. 0.023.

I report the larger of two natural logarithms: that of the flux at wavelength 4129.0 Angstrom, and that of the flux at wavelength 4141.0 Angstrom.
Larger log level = 1.346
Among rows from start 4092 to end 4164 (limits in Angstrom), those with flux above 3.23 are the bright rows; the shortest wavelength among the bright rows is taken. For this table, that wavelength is 4093.0 Angstrom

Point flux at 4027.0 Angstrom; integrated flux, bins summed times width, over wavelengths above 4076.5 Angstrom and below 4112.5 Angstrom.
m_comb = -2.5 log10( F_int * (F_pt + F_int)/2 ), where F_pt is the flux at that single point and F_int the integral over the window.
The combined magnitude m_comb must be -9.711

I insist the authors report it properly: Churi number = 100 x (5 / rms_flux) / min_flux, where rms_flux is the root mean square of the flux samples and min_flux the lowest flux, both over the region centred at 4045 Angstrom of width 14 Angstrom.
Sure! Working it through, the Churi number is 47.2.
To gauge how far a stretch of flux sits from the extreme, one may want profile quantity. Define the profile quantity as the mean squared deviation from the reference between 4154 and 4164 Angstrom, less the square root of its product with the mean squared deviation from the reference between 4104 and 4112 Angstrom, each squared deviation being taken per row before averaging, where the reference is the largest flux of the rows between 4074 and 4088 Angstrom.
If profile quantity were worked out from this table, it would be 0.13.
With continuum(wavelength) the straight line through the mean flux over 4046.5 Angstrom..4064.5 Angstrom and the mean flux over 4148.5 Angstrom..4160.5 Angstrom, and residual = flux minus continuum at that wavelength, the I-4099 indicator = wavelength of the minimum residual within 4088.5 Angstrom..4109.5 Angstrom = 4099.0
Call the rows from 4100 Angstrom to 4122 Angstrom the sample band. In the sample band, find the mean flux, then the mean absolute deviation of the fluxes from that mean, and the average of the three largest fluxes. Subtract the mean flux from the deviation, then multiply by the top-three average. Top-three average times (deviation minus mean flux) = -12.0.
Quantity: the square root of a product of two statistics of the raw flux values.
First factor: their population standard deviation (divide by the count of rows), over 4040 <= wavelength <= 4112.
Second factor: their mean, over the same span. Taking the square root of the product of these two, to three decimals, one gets 0.948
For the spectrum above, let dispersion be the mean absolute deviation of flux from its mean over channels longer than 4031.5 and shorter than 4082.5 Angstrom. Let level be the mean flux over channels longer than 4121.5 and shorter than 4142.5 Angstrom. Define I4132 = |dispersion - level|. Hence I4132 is 3.02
